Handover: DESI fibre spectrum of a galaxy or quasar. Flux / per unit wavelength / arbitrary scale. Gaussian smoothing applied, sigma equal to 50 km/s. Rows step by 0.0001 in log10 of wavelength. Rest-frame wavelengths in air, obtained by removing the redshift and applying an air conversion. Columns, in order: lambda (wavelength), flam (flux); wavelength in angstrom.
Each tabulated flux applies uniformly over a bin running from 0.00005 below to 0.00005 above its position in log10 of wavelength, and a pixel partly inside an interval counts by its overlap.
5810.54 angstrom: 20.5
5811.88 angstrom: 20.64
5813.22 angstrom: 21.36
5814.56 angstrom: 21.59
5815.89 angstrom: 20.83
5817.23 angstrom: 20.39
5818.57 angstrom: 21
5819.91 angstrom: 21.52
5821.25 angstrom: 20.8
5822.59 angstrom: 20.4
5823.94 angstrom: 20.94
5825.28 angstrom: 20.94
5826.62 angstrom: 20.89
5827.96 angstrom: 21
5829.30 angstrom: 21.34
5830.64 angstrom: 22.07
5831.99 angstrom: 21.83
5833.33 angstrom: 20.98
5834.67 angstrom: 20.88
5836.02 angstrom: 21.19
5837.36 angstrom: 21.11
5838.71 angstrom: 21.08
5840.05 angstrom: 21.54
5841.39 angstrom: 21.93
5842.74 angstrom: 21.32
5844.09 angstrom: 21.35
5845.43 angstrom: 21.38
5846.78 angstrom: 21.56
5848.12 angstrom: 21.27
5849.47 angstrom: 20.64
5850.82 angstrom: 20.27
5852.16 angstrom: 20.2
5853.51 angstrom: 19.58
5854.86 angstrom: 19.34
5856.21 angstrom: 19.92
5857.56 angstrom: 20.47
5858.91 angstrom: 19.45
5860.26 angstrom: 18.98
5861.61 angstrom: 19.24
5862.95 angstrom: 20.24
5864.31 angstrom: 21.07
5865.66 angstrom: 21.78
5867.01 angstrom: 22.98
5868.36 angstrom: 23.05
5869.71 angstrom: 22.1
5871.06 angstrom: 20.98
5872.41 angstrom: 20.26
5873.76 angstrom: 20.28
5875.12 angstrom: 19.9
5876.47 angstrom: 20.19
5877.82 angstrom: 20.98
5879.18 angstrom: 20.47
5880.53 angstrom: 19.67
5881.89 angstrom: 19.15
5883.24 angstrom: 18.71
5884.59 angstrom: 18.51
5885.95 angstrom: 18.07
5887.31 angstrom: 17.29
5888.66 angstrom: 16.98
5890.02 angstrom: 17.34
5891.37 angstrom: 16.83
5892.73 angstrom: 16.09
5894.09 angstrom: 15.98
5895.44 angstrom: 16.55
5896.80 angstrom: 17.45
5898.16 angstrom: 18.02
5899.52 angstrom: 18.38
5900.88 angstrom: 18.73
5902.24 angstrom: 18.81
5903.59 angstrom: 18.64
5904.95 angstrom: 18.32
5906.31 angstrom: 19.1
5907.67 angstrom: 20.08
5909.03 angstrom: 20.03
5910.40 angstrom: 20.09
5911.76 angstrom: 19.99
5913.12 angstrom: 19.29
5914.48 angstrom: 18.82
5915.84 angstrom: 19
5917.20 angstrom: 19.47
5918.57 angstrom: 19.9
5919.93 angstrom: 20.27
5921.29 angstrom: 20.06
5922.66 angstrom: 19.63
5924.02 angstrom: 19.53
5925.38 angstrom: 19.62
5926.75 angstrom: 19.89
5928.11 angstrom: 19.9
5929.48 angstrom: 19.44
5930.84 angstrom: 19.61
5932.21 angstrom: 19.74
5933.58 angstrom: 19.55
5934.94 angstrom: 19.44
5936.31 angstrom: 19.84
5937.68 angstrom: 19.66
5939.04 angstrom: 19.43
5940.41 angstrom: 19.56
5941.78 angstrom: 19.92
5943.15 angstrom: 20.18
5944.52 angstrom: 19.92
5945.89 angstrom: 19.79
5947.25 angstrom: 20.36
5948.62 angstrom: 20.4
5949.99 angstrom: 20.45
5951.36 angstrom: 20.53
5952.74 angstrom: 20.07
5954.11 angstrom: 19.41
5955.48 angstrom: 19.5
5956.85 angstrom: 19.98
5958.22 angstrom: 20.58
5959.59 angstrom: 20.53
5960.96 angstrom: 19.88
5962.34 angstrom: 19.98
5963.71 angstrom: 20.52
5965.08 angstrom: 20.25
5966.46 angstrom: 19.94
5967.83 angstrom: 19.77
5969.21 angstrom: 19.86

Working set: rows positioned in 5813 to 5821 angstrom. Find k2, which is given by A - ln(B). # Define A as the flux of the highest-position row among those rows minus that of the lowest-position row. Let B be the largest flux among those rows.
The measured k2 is -2.91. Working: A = 0.2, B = 21.59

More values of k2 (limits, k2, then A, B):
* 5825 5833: -2.20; 0.9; 22.07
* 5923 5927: -2.63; 0.4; 19.89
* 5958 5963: -3.62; -0.6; 20.58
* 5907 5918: -3.61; -0.6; 20.09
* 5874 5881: -3.27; -0.2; 20.98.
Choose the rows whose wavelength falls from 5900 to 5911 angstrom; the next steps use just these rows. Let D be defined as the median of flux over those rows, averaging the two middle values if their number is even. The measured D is 19.0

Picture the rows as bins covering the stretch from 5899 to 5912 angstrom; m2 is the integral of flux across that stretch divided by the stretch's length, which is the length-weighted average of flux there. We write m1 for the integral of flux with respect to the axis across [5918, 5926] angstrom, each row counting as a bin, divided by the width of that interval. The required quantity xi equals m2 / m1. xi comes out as 0.97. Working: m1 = 19.9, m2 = 19.2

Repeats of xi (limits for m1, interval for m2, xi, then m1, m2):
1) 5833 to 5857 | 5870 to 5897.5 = 0.89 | 20.9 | 18.6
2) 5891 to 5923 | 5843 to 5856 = 1.10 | 18.7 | 20.6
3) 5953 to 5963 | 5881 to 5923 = 0.93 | 20.0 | 18.6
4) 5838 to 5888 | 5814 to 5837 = 1.03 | 20.4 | 21.1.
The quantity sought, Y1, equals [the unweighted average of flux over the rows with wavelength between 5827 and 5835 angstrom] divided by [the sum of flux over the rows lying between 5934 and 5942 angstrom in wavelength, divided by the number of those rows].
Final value 1.09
